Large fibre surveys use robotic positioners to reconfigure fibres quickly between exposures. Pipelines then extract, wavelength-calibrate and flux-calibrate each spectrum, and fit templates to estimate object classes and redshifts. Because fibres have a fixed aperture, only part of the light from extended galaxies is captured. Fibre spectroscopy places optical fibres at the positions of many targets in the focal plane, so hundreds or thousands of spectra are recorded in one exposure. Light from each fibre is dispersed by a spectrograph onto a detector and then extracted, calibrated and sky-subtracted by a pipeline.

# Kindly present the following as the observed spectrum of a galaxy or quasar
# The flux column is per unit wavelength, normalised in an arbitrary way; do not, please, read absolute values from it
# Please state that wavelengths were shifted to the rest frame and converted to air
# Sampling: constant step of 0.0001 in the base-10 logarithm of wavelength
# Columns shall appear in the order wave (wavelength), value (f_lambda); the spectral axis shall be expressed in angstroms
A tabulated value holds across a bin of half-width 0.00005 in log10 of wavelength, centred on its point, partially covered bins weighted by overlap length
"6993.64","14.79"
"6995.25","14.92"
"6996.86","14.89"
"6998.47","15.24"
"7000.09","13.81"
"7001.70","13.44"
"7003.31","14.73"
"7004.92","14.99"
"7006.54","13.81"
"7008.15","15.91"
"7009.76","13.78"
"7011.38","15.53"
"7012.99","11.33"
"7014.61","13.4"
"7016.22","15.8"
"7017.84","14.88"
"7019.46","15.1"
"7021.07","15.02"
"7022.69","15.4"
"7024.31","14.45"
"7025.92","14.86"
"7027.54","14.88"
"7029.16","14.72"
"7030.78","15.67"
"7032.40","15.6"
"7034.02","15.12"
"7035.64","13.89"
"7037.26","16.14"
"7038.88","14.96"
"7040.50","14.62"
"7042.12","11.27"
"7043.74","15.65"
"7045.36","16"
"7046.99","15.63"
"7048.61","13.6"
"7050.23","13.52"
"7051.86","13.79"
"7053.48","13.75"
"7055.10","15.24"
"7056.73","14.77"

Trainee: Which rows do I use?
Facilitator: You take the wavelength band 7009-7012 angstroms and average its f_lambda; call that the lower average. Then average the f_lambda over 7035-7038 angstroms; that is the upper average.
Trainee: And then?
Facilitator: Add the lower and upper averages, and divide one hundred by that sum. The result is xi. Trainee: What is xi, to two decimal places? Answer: 3.37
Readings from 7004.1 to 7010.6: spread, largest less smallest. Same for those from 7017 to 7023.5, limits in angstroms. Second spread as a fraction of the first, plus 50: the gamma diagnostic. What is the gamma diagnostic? 50.24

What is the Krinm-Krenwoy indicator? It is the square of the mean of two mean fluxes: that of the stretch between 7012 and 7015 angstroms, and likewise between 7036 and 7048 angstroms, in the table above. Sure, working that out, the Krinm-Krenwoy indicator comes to 186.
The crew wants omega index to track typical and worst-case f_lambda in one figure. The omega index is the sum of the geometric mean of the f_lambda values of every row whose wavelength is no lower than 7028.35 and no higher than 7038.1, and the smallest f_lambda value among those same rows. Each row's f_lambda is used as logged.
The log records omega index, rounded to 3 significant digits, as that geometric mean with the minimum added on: 29.1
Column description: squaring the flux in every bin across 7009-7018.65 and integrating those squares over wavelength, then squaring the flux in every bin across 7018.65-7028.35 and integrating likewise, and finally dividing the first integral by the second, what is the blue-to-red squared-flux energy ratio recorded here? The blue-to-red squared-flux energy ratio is 0.90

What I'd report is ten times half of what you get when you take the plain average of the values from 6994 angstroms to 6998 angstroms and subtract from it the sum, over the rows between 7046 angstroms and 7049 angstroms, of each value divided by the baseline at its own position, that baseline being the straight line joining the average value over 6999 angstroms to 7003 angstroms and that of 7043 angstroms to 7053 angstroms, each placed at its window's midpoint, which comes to 65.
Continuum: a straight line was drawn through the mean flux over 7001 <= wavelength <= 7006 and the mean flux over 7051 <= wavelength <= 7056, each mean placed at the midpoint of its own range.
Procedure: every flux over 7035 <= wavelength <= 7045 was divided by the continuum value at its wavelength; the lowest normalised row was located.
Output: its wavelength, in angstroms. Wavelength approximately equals 7042.12 angstroms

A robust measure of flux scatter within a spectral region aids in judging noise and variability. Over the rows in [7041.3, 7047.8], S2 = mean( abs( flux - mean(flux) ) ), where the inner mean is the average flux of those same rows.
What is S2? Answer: 1.7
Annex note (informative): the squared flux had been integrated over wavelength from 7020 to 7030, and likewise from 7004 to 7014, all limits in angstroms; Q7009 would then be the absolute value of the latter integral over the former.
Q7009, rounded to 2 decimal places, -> 0.92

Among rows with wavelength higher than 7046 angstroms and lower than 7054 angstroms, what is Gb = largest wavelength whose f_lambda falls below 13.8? 7053.48 angstroms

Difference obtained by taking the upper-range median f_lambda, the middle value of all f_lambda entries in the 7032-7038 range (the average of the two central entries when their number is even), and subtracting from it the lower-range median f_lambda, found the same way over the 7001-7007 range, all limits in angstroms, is 1.09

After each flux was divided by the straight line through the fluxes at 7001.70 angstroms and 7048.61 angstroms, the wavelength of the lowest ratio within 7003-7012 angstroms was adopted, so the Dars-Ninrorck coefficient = 7009.76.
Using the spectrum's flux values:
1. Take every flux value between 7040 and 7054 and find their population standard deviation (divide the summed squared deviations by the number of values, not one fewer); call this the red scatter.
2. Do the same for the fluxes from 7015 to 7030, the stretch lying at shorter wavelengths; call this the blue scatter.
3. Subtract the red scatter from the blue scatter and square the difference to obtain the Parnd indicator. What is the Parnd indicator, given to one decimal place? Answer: 1.0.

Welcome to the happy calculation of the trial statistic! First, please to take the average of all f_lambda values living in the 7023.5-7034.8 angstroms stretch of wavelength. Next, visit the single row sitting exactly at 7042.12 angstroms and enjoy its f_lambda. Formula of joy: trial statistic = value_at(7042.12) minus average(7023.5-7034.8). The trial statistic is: -3.8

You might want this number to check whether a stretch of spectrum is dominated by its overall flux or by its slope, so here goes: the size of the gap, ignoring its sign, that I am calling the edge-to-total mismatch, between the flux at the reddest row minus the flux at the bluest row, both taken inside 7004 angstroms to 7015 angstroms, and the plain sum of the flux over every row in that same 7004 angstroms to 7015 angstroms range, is 100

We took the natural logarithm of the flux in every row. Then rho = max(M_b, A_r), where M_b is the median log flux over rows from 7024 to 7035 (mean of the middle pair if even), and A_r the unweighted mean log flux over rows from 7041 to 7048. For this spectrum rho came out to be 2.70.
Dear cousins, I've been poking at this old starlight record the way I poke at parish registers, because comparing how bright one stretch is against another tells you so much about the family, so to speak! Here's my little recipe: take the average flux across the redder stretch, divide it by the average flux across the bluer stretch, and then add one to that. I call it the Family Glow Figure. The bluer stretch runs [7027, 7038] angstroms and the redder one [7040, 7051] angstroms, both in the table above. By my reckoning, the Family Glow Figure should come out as 1.95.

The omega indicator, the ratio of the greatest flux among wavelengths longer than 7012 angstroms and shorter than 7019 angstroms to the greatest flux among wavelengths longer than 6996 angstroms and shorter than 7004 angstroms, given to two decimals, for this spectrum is 1.04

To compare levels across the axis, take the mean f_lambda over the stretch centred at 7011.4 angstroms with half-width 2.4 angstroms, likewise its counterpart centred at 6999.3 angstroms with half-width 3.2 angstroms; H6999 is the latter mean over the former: 1.06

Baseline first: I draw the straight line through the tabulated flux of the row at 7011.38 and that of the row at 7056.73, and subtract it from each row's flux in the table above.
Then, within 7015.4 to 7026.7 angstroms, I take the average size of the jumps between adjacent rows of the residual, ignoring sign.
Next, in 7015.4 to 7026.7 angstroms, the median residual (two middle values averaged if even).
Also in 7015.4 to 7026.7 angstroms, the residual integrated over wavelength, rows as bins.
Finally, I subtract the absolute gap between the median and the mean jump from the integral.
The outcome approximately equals -4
